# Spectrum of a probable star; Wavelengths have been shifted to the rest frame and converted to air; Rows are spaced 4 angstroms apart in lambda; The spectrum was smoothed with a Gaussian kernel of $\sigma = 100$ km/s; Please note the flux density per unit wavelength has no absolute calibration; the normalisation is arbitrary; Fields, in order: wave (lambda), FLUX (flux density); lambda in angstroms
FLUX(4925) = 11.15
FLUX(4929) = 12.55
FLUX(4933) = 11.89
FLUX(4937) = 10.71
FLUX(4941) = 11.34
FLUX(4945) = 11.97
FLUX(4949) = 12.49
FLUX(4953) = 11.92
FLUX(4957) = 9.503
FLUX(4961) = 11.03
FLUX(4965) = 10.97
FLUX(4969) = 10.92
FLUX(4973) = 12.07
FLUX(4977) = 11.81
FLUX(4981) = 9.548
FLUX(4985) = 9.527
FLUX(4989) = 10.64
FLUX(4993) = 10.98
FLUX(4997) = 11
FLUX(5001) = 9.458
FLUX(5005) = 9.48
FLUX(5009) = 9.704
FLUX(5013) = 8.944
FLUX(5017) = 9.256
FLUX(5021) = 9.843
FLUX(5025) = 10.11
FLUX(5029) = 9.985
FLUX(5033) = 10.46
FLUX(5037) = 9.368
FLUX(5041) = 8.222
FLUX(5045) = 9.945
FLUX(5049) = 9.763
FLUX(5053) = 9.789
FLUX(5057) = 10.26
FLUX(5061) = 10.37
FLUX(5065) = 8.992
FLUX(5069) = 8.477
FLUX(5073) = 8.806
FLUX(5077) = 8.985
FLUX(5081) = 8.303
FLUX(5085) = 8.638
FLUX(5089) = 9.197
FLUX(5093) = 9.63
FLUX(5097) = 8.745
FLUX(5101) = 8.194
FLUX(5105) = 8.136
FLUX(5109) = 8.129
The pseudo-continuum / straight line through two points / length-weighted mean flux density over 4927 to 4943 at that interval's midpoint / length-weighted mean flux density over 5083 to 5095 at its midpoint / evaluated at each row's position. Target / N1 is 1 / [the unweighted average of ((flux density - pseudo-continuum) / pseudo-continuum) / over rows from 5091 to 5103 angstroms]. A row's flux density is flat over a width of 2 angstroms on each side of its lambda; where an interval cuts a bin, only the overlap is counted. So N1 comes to -52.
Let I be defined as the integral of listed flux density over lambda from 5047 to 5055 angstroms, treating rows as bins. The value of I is 78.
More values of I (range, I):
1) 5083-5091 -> 71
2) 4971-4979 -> 96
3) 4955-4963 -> 82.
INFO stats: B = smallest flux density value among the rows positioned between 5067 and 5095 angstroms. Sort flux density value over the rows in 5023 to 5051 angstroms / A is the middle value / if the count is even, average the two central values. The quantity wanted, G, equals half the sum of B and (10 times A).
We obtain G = 54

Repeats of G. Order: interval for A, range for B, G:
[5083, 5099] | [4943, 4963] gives 50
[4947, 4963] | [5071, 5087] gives 62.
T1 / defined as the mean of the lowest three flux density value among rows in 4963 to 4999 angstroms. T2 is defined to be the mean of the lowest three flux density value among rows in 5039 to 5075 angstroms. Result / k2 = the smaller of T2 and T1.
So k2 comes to 8.50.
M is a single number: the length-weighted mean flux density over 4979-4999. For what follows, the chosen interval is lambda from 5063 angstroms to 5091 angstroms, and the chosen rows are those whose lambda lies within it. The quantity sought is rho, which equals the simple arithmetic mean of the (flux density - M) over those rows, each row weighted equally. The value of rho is -1.6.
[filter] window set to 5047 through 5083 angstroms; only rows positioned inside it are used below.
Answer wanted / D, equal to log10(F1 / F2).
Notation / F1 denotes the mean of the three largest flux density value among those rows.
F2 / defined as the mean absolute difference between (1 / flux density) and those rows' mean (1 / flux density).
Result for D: 3.13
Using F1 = 10.1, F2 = 0.0075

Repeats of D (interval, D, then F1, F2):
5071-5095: 3.33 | 9.3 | 0.0043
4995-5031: 3.37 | 10.4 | 0.0044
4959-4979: 3.52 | 11.6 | 0.0035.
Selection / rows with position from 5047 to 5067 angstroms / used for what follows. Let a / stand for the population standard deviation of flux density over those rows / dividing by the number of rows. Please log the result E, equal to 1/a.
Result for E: 2.1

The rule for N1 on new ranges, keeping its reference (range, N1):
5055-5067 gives 36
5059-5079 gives -27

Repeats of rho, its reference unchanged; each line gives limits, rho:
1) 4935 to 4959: 1.0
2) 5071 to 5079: -1.4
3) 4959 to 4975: 0.9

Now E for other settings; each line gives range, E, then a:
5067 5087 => 4.2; 0.2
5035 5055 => 1.6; 0.6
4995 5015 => 1.5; 0.7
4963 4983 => 1.1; 0.9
